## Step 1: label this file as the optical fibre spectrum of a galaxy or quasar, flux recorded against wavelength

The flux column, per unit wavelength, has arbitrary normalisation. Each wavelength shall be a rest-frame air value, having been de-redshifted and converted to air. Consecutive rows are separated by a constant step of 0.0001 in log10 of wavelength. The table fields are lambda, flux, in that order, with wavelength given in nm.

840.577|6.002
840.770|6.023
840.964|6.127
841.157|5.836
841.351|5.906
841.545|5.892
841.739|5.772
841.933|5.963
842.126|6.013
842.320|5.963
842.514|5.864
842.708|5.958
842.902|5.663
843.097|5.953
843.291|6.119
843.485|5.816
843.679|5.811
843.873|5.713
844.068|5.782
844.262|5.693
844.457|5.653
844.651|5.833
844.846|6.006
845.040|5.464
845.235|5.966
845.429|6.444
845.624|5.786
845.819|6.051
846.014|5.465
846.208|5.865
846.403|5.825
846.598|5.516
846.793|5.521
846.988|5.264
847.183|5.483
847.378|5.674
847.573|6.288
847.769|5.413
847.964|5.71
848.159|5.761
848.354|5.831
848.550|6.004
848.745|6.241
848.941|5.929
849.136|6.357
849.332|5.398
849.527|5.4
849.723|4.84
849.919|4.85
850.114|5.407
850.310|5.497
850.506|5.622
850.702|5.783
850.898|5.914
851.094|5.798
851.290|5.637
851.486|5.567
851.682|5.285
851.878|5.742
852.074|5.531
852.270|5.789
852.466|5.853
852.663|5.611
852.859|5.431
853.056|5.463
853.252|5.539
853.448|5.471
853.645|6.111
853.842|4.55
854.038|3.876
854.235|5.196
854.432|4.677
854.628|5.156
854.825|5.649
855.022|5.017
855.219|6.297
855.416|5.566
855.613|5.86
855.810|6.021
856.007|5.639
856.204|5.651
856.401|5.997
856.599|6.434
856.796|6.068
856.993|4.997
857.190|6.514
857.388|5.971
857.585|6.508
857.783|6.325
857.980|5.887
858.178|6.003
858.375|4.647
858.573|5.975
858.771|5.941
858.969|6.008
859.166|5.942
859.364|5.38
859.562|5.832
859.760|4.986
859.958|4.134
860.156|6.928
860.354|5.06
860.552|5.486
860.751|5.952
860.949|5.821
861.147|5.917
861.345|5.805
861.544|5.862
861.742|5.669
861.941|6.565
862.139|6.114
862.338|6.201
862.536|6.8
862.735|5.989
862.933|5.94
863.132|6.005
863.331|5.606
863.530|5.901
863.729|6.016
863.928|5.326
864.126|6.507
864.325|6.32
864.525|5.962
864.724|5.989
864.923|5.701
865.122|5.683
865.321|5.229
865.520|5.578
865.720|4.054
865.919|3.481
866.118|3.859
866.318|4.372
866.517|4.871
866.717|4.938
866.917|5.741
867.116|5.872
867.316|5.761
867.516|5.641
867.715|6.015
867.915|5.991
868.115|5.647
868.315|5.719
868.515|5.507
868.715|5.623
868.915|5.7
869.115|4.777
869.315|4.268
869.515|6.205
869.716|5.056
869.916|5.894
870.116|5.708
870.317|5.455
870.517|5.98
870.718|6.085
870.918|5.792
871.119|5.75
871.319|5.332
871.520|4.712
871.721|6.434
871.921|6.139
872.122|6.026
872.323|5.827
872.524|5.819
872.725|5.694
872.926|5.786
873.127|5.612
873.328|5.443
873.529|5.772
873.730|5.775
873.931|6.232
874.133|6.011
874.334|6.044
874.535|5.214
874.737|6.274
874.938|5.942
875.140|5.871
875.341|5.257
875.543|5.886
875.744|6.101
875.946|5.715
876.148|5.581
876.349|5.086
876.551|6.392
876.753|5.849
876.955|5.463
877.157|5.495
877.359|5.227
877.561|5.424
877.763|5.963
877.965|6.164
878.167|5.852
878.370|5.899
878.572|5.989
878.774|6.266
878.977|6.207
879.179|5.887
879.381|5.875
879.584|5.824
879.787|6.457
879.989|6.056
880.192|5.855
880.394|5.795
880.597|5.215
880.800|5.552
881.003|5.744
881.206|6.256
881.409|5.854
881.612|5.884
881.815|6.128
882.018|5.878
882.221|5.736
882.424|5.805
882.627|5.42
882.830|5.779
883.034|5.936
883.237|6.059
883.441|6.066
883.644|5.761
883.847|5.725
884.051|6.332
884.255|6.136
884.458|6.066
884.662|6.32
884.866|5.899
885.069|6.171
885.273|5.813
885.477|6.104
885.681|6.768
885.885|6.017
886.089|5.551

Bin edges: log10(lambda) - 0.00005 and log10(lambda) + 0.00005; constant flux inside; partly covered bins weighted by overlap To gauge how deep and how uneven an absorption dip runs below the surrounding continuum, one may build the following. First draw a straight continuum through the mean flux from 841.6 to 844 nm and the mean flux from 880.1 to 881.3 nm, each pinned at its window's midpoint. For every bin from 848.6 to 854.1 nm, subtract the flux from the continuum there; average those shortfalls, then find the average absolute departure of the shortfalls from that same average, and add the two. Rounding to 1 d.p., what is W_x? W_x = 0.7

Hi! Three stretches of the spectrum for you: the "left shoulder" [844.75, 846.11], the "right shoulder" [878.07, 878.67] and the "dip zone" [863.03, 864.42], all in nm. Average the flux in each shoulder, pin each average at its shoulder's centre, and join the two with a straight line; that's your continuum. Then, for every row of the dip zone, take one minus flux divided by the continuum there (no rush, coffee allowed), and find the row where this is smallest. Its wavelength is 864.126 nm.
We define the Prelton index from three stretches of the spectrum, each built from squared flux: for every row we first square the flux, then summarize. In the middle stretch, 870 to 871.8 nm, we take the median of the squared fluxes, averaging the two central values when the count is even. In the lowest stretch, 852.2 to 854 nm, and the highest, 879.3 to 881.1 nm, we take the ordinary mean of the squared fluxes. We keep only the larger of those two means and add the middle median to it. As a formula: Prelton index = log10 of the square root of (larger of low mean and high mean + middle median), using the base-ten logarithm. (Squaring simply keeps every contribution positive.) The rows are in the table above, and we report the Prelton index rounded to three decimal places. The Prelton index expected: 0.913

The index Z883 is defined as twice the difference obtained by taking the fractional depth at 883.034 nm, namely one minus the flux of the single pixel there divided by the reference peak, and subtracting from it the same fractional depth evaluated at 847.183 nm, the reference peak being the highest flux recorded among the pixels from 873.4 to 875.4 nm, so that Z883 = -0.14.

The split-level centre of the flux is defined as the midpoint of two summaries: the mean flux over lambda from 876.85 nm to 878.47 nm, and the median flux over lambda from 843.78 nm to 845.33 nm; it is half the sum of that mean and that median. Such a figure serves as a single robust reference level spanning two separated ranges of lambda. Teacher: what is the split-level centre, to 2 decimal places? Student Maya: 5.72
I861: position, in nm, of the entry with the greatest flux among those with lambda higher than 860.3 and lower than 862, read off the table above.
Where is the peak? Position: 861.941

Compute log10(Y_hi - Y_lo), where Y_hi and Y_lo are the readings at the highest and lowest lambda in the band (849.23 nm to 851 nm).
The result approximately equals -0.29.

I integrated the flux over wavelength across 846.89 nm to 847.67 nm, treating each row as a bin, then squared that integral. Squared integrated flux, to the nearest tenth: 19.6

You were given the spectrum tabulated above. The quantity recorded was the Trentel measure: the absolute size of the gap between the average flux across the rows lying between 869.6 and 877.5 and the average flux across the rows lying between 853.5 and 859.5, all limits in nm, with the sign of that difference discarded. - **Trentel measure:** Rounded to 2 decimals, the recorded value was 0.07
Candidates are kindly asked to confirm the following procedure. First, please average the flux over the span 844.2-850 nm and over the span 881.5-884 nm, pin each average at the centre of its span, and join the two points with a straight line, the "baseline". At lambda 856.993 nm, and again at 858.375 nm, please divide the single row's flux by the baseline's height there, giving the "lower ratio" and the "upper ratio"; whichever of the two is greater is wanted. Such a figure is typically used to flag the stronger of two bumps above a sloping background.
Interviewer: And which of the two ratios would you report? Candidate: 0.868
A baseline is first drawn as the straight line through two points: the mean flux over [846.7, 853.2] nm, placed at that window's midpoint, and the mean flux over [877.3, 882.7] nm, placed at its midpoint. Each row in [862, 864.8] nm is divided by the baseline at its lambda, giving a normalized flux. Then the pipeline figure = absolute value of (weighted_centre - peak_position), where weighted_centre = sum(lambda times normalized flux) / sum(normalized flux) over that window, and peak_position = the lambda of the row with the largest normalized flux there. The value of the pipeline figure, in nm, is 0.88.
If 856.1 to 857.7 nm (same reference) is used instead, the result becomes 0.29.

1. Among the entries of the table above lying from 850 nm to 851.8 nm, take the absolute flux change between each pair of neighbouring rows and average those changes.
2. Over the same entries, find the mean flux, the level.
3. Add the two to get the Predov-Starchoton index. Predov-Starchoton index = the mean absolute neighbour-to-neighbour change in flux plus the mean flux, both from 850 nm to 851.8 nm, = 5.75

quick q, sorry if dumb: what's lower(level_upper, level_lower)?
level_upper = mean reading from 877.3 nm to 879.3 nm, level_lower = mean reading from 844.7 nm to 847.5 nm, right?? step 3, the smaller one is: 5.74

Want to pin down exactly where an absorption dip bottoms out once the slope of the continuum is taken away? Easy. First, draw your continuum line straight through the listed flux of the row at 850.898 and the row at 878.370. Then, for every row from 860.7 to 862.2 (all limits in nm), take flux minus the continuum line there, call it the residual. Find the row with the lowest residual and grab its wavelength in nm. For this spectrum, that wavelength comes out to 861.742 nm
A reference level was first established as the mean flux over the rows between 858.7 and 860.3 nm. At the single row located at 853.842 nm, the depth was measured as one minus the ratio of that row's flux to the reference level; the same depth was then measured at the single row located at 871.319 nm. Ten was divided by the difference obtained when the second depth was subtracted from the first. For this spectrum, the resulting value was 72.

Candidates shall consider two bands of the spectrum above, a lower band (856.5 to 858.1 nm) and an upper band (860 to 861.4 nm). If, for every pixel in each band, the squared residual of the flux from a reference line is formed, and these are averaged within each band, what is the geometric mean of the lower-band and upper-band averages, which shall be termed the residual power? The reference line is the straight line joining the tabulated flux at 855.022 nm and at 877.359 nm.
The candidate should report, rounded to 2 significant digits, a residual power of 1.1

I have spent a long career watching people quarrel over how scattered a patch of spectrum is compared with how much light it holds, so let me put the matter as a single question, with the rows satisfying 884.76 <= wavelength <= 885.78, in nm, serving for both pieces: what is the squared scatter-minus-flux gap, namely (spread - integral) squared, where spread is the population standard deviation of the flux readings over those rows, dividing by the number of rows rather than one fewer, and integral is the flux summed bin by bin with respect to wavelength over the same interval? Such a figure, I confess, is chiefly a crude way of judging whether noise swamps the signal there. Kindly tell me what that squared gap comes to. 35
